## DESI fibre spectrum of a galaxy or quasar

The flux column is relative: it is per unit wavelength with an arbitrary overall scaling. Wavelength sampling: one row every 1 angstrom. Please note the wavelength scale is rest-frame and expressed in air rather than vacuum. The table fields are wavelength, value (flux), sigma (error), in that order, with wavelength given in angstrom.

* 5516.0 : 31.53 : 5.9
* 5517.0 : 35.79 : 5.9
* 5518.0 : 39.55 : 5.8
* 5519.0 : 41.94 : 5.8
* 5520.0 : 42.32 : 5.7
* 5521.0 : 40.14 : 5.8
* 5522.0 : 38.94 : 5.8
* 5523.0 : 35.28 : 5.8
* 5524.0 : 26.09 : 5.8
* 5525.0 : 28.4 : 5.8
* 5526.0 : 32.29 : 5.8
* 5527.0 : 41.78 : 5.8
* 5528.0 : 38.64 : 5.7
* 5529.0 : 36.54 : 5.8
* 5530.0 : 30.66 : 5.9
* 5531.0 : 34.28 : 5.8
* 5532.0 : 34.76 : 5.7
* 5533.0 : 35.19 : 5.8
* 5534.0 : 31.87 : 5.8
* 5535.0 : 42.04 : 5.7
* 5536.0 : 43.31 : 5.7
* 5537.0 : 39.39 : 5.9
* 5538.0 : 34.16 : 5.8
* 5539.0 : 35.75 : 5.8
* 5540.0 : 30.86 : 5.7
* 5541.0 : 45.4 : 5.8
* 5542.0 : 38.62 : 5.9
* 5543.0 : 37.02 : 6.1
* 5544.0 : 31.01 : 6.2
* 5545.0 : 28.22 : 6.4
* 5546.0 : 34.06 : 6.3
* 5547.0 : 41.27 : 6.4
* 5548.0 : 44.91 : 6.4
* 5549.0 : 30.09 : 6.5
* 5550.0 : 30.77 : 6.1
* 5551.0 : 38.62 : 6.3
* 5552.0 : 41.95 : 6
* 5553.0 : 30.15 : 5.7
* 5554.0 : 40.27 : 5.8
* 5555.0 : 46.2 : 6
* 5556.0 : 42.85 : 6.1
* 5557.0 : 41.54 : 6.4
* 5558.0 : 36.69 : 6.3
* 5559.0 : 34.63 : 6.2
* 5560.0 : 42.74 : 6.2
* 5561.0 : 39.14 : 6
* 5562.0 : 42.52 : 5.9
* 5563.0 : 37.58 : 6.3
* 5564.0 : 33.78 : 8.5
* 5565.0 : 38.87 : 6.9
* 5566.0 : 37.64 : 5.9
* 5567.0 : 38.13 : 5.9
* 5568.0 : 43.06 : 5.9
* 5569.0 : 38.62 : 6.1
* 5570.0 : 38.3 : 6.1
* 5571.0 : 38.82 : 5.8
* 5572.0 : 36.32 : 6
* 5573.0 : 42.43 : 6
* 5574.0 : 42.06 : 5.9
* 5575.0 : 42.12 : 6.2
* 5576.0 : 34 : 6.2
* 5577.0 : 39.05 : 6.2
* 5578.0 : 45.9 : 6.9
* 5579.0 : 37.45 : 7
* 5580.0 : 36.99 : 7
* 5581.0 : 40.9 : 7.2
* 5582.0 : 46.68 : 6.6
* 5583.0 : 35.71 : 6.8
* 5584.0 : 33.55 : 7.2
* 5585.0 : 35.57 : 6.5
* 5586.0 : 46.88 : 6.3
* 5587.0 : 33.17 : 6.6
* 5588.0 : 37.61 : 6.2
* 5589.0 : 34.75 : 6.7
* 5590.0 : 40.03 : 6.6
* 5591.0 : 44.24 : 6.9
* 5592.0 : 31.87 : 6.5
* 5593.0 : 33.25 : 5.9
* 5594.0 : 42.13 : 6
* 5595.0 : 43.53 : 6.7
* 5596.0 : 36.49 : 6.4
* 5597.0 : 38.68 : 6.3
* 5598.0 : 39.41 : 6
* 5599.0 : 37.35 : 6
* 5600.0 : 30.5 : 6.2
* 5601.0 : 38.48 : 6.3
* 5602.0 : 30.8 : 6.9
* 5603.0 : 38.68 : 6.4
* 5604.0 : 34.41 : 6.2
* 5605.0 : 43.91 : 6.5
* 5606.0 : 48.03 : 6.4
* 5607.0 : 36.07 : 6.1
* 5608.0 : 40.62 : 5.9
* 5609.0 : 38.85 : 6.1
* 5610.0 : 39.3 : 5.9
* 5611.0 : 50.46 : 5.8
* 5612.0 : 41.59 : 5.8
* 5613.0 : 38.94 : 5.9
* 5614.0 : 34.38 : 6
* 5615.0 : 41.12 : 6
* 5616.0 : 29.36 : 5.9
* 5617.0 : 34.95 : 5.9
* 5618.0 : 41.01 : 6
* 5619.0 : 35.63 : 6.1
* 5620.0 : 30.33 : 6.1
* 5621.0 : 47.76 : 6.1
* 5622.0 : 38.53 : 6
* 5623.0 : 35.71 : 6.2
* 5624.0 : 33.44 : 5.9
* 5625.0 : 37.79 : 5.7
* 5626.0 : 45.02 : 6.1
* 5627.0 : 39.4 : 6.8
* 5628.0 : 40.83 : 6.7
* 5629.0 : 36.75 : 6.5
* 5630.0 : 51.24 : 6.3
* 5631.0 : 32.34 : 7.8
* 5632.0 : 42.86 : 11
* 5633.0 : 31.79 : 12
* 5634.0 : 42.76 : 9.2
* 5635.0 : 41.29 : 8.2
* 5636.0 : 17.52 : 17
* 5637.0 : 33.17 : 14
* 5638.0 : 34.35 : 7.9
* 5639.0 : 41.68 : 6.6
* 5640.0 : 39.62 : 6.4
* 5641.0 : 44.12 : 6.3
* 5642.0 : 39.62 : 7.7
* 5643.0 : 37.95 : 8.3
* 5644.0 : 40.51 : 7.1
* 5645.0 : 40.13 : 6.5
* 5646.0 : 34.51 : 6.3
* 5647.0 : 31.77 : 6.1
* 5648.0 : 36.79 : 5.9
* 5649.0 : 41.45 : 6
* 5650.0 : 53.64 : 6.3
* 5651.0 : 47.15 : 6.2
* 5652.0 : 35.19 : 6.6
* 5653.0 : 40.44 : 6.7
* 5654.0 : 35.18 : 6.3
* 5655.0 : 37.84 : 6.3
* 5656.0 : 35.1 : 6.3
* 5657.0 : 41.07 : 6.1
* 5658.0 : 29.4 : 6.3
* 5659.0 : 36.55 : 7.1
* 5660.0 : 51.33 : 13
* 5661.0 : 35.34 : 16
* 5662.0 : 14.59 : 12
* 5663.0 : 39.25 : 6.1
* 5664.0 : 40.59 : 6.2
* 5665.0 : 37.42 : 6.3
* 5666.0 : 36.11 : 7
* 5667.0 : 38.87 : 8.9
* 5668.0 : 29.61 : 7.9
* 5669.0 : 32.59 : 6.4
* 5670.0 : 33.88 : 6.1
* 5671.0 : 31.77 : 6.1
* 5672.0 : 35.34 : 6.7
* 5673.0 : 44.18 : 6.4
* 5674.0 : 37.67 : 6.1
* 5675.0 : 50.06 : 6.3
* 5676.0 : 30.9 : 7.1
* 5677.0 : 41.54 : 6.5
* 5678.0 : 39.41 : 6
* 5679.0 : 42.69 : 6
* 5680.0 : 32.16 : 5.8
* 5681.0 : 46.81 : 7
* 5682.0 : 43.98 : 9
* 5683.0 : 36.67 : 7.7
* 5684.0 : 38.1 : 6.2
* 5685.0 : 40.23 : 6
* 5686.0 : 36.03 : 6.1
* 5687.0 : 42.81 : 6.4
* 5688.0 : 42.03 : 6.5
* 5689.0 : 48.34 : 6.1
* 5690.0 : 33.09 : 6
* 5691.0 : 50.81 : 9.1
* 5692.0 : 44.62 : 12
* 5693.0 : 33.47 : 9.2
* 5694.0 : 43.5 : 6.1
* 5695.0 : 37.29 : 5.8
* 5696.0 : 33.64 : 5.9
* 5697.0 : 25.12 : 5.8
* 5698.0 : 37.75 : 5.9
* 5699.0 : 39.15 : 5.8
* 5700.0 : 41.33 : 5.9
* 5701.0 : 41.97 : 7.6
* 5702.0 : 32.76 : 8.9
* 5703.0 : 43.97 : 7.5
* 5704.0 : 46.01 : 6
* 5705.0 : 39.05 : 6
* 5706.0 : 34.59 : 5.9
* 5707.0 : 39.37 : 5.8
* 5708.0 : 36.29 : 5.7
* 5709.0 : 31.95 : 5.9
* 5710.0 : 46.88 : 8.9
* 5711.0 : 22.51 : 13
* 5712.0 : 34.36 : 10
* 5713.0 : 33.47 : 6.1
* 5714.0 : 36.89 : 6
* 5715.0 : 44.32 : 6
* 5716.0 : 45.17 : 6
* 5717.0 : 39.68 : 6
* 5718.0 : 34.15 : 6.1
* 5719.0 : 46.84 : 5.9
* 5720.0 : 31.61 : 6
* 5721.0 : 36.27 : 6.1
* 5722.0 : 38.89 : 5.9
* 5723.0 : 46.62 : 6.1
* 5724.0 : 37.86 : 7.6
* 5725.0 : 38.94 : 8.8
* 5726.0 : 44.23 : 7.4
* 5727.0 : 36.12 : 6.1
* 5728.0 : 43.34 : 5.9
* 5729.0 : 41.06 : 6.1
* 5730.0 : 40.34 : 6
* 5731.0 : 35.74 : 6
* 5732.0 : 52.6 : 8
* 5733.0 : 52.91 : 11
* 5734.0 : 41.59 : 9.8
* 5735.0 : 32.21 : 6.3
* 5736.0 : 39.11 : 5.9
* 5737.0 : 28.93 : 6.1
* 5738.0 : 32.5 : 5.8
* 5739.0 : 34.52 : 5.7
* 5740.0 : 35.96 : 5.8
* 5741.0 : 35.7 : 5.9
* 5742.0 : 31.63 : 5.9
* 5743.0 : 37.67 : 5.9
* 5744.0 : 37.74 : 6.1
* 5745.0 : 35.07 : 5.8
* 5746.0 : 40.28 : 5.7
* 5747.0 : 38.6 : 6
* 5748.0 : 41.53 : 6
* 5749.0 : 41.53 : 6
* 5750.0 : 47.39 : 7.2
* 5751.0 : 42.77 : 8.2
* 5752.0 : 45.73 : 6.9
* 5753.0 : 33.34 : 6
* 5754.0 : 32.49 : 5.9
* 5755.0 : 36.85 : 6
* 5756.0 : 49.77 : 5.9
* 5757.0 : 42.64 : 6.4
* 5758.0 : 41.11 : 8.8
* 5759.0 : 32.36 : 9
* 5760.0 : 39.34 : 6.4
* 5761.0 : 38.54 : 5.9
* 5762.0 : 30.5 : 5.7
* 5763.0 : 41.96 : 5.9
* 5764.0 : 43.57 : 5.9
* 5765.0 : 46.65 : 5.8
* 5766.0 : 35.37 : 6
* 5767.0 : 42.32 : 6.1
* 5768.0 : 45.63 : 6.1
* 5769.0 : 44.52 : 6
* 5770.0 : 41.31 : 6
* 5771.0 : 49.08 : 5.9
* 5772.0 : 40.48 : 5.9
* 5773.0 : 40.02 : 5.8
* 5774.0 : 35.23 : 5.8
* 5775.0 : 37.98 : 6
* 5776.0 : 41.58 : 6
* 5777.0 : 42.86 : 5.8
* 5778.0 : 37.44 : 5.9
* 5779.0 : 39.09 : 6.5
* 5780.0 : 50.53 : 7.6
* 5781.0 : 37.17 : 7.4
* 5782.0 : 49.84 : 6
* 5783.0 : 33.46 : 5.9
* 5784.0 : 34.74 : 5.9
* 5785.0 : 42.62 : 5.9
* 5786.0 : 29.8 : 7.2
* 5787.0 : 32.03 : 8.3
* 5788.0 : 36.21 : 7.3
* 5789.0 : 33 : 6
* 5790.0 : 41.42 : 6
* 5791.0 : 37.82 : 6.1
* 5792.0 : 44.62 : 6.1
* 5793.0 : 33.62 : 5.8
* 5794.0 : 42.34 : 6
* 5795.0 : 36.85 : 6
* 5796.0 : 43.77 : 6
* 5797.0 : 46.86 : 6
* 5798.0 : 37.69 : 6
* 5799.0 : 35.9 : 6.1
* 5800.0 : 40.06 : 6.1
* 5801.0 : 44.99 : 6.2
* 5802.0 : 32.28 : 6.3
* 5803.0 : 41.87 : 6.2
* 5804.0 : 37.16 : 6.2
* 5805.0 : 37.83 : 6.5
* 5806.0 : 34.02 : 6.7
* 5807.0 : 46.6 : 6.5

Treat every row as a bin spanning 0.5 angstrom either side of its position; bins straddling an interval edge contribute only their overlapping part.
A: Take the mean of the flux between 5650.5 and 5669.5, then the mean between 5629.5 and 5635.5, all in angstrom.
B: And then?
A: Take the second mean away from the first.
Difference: -3.9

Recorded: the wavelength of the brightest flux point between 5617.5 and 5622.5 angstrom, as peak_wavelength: 5621.0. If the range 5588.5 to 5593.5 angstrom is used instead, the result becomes 5591.0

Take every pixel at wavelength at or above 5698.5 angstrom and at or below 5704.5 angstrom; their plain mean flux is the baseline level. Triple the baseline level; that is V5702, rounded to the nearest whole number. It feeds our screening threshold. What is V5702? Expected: 123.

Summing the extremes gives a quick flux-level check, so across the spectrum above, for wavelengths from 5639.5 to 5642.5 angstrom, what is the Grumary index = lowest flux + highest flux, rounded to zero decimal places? 84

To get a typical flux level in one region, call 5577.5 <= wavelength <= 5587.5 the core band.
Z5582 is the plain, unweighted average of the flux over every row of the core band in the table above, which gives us 39.3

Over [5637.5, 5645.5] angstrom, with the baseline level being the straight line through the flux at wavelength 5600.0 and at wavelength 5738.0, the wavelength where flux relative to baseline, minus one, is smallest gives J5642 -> 5638.0 angstrom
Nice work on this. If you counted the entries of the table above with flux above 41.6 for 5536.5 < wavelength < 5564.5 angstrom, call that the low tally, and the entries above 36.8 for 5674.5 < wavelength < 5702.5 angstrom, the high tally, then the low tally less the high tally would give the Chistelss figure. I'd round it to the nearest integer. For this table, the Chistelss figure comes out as -12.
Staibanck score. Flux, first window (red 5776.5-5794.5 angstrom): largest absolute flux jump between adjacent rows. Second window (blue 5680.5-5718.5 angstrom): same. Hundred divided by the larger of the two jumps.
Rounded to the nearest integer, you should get 4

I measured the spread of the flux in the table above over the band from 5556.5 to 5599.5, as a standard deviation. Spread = 3.8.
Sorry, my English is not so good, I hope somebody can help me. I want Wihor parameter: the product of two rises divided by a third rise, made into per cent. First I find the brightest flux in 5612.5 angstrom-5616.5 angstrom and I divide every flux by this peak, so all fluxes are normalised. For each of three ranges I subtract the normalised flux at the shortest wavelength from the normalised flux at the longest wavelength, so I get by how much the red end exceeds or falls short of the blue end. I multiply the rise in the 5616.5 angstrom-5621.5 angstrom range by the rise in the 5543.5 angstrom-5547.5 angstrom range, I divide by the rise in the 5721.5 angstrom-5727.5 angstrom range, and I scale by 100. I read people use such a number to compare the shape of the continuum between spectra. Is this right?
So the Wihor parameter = -115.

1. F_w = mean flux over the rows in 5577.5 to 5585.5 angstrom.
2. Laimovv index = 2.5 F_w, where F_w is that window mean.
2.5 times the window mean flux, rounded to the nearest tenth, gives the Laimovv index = 97.7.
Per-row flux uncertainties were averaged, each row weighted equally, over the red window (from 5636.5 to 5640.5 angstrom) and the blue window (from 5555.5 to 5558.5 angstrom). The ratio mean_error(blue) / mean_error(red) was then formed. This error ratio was 0.72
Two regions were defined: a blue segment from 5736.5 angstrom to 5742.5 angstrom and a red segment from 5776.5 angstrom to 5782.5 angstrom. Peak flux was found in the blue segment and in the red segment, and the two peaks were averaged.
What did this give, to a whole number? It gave 43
